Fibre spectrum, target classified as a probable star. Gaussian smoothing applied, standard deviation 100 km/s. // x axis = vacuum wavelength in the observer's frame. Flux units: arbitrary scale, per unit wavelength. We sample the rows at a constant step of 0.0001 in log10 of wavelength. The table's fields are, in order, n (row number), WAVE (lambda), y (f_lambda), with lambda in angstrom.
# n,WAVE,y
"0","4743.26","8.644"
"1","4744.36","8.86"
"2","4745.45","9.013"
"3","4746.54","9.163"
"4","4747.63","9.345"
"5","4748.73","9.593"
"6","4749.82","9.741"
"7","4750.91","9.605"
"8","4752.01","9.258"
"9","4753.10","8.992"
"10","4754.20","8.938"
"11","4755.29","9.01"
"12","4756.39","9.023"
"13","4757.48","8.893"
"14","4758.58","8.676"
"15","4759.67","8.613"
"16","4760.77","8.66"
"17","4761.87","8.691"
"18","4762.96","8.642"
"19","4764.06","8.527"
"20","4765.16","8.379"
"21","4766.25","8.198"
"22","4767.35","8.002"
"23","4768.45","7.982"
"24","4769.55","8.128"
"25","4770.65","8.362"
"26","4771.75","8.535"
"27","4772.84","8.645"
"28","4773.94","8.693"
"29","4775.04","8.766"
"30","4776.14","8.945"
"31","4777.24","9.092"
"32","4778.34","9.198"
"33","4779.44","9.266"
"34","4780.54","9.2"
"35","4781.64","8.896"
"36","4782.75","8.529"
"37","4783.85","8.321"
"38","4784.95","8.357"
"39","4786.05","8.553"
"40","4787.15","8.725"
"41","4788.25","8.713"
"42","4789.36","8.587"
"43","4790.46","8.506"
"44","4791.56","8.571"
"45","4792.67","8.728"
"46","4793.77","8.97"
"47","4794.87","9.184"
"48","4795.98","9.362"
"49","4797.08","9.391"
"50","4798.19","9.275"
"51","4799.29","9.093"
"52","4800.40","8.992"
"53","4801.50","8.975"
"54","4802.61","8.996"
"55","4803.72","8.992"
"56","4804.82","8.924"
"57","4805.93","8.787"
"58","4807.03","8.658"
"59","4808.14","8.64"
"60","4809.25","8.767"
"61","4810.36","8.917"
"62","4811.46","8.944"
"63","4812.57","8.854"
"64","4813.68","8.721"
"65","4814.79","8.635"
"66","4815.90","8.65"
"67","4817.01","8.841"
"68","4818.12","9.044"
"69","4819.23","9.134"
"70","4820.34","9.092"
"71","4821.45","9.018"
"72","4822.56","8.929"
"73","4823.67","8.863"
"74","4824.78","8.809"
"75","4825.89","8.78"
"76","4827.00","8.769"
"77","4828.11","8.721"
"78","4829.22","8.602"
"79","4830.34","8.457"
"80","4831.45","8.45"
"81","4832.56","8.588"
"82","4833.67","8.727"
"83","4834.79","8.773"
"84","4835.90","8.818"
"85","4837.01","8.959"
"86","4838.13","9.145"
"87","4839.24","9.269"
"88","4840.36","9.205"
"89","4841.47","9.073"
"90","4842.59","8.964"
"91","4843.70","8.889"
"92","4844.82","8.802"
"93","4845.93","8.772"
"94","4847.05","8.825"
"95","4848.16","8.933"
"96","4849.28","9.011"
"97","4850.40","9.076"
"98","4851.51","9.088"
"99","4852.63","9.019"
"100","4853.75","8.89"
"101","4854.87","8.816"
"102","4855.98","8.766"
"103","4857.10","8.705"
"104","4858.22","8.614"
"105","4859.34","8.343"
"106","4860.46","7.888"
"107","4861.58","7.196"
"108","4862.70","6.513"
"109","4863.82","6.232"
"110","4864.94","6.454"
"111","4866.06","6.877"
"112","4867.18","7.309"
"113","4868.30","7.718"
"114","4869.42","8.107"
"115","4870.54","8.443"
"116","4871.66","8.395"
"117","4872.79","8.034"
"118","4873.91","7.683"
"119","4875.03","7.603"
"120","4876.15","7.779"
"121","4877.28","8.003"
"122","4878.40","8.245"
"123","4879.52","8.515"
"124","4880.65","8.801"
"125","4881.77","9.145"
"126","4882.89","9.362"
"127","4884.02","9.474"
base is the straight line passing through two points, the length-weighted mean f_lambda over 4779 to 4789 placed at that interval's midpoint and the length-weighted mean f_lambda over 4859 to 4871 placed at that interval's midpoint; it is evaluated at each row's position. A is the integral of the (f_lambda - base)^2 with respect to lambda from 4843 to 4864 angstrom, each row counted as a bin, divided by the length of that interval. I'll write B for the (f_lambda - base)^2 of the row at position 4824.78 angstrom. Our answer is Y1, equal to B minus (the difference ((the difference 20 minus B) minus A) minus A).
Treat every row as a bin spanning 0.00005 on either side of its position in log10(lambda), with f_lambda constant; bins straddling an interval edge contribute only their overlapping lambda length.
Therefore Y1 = -16.0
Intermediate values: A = 1.4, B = 0.61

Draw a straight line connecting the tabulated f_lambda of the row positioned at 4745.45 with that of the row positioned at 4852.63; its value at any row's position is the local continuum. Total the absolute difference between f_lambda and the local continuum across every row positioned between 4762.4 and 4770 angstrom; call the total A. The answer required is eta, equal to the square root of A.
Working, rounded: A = 5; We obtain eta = 2.3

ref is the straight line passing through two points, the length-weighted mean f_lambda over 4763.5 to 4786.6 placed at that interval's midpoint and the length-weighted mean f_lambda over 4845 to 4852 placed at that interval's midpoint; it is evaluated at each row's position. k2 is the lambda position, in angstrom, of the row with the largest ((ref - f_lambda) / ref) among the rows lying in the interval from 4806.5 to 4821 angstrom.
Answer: 4814.79 angstrom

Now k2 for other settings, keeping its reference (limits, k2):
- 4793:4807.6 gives 4807.03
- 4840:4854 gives 4845.93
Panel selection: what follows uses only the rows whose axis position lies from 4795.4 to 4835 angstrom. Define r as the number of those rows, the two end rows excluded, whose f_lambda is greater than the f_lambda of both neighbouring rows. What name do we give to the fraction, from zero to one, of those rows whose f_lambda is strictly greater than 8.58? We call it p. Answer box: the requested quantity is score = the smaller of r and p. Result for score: 0.9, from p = 0.94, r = 4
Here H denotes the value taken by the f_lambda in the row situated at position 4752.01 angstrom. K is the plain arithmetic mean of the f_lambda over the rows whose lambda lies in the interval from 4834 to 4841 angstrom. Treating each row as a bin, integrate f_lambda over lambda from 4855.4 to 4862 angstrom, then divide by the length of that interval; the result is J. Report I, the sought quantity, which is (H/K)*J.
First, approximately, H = 9.258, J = 8.3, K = 9.03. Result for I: 8.5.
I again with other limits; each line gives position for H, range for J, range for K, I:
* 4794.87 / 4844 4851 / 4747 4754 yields 8.7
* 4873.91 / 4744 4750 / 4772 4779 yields 8.0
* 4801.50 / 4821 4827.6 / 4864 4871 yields 10.6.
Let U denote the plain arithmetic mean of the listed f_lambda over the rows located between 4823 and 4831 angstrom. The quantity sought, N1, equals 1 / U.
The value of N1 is 0.115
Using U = 8.71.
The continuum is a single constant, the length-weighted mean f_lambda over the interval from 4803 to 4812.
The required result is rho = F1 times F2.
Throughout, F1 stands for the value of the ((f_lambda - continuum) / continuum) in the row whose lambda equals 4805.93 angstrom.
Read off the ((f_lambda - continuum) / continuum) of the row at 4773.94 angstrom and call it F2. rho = 0.0001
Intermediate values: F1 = -0.006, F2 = -0.02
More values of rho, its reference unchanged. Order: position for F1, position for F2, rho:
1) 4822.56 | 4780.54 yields 0.0004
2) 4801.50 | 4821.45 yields 0.0003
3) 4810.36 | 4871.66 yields -0.0005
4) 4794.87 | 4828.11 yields -0.0005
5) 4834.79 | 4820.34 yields -0.0002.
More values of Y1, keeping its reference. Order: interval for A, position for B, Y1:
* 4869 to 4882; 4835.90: -15.5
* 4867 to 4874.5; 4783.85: -18.3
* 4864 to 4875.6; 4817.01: -17.9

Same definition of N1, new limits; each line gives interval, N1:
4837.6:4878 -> 0.121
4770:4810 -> 0.113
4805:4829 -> 0.113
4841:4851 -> 0.112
